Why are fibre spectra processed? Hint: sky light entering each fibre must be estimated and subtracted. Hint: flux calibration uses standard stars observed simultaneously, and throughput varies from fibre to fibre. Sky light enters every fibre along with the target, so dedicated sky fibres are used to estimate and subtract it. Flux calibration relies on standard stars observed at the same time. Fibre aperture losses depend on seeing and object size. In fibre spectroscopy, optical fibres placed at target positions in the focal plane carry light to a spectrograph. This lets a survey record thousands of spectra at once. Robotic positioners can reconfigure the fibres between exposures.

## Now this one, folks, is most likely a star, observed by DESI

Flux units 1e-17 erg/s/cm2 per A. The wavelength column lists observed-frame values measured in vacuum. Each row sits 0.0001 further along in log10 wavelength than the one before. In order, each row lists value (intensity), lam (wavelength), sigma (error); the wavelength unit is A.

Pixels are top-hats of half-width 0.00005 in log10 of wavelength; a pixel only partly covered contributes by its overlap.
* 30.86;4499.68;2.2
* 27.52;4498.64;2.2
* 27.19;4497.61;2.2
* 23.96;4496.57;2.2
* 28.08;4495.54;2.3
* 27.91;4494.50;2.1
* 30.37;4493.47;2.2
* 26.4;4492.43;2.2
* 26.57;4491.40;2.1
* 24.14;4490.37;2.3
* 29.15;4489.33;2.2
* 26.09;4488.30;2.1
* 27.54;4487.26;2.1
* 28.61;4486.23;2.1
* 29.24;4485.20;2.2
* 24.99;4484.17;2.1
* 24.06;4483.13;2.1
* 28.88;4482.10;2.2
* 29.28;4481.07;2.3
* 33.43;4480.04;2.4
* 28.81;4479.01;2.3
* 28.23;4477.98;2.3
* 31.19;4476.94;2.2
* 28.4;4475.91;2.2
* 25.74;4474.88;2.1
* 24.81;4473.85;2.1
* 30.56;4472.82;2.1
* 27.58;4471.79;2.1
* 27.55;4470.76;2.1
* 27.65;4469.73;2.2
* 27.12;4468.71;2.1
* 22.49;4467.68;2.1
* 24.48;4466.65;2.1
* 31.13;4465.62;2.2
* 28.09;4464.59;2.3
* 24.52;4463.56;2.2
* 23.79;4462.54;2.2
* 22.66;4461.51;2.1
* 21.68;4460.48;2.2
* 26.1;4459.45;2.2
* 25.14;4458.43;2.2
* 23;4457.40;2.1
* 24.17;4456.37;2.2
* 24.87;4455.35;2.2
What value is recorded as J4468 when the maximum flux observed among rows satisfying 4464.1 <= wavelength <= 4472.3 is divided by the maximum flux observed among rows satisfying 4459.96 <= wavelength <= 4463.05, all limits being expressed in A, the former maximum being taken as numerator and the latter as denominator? 1.31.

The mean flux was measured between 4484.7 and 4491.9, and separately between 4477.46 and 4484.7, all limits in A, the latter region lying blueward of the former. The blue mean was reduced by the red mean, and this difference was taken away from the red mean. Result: 26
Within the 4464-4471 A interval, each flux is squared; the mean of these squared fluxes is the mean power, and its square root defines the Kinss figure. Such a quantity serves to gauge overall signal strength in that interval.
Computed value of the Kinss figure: 27.1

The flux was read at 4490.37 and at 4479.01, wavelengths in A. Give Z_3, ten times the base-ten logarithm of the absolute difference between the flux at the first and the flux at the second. 6.7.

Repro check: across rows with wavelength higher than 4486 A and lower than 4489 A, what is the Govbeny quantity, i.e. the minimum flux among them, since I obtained 26.09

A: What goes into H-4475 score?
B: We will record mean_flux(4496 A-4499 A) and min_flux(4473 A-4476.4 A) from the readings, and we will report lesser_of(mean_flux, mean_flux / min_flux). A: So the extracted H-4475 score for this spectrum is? 1.06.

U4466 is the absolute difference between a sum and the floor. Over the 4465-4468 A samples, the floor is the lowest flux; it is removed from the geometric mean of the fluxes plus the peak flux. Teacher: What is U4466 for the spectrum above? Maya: 34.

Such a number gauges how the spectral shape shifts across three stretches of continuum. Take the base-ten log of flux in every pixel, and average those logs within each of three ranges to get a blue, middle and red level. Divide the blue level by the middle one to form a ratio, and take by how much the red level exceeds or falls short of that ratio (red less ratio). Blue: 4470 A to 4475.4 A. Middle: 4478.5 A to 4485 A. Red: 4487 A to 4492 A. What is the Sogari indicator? 0.435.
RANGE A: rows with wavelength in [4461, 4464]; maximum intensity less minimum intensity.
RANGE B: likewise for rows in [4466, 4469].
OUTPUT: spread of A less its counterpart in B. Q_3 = -3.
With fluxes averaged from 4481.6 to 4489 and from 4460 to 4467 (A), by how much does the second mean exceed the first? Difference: -1.9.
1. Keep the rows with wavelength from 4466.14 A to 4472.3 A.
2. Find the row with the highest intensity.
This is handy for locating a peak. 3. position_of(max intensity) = 4469.73 A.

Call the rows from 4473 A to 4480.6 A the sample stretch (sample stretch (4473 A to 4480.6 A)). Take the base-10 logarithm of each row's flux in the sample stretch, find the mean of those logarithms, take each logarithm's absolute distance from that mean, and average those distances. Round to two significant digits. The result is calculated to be 0.032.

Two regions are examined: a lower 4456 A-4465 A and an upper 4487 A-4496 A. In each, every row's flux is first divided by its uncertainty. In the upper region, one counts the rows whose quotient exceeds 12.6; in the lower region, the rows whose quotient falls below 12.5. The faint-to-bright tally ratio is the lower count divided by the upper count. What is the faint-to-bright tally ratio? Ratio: 1.80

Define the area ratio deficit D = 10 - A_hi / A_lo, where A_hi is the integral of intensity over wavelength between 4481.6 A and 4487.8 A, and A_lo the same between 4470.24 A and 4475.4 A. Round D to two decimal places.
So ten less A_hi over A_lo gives 8.80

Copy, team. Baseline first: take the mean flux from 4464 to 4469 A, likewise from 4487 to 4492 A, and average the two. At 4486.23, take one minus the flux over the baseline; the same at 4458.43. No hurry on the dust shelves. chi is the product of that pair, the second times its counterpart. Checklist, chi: -0.004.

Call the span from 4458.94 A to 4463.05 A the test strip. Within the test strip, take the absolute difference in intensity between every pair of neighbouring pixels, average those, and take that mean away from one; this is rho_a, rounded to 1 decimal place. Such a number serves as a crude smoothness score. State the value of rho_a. -1.2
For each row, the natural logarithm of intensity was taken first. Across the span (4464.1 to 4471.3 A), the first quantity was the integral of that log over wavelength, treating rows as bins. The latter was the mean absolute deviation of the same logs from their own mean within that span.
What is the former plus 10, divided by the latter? 443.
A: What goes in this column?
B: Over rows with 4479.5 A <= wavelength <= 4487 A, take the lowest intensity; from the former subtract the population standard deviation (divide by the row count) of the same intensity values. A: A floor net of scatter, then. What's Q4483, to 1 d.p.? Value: 21.2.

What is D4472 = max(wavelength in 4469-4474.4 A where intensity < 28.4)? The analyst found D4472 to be 4473.85 A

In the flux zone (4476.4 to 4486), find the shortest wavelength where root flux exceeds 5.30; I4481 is 4476.94 A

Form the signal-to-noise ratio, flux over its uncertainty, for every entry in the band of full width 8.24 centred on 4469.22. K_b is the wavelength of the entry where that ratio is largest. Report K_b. 4472.82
